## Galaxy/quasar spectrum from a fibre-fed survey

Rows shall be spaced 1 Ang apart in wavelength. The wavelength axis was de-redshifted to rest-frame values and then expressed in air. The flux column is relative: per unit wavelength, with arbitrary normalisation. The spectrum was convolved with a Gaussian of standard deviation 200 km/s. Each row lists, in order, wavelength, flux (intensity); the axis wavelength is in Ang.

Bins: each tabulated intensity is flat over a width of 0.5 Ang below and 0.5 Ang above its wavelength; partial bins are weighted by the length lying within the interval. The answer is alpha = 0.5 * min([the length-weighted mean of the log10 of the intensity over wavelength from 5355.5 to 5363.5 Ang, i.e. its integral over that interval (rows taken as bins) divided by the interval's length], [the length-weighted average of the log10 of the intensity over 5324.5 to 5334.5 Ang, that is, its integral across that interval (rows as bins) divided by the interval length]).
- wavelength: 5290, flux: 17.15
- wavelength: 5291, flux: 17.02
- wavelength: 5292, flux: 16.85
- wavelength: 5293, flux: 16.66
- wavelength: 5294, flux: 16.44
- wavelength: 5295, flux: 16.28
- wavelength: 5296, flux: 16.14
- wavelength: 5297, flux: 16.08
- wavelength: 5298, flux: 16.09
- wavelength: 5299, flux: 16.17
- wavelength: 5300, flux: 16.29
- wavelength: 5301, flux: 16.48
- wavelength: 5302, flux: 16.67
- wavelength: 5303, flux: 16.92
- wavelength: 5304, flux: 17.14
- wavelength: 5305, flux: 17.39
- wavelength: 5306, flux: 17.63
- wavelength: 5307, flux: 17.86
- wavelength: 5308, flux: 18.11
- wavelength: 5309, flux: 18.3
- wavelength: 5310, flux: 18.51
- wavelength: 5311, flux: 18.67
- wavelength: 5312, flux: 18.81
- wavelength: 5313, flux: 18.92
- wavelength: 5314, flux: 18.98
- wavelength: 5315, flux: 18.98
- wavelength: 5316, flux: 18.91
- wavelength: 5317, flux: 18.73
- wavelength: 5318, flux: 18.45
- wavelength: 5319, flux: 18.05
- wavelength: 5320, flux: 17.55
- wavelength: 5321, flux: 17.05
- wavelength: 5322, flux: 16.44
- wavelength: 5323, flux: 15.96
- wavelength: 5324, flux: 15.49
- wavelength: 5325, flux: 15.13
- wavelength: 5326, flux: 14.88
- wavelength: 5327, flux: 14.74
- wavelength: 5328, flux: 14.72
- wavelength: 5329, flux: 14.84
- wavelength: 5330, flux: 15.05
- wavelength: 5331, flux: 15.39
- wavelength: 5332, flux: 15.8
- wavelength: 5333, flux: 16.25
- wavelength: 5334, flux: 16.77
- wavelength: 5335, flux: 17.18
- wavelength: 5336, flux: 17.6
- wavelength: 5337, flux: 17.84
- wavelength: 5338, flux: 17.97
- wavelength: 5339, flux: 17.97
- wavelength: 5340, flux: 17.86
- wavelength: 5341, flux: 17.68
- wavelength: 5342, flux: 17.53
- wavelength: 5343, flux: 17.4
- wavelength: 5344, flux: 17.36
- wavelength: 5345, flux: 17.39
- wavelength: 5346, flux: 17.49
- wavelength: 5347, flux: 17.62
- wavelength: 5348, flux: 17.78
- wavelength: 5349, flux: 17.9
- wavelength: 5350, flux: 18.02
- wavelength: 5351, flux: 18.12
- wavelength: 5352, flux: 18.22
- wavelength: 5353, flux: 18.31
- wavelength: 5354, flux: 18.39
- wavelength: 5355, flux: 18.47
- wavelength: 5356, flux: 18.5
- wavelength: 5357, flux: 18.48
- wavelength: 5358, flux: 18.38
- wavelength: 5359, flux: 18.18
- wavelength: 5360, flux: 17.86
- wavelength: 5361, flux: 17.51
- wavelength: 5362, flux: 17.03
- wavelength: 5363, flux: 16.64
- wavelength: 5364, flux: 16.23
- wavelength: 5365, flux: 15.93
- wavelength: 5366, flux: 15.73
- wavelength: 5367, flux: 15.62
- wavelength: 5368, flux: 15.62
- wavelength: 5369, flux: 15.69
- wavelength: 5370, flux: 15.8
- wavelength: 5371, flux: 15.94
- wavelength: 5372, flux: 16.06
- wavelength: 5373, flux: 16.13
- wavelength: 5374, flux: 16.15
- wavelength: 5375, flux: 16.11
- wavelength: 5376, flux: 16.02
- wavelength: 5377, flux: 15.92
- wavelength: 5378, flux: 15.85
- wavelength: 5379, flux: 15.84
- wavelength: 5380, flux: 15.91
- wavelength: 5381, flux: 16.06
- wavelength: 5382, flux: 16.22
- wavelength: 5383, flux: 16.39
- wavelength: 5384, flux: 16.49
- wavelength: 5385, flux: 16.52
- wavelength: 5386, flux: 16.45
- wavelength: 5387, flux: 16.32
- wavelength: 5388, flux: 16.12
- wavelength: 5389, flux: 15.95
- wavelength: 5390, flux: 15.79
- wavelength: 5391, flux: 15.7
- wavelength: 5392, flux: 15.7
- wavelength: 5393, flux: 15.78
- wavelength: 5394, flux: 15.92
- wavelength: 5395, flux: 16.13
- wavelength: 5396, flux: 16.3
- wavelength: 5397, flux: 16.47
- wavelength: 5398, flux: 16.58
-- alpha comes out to 0.593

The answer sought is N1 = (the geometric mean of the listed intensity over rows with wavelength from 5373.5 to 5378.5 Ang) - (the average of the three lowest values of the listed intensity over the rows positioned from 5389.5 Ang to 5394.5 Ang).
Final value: 0.3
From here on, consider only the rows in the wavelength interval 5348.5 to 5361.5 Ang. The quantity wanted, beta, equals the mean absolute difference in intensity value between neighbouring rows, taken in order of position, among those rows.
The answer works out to 0.13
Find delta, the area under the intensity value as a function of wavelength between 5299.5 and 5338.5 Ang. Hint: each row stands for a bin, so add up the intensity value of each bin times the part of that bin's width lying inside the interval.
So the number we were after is 666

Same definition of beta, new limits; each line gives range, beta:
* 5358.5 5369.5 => 0.26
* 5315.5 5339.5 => 0.32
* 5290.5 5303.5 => 0.15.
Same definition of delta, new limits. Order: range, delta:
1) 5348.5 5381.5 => 557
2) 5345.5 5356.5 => 199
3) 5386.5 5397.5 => 176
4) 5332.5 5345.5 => 227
